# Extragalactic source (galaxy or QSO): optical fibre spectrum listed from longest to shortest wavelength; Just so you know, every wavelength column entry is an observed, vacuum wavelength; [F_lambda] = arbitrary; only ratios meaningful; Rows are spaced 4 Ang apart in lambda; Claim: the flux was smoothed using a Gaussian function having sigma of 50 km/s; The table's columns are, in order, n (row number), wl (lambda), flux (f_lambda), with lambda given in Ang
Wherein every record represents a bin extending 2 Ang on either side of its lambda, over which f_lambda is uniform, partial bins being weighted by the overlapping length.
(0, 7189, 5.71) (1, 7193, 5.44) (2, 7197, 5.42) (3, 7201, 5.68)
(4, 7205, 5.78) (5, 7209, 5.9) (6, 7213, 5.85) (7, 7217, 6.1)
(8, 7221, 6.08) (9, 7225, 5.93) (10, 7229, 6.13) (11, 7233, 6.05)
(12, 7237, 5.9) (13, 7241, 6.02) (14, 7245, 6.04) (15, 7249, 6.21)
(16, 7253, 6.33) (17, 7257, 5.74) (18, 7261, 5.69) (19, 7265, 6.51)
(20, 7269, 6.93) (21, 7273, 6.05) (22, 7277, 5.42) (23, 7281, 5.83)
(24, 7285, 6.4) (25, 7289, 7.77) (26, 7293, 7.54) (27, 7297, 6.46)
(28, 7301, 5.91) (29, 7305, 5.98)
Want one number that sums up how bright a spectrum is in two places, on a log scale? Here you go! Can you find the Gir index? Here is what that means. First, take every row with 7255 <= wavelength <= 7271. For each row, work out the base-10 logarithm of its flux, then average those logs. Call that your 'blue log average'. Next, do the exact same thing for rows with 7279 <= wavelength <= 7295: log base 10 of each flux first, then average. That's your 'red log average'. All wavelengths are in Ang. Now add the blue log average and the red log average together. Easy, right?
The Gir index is 1.63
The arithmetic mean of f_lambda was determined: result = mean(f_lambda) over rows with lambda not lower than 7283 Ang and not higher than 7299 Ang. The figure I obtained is 7.04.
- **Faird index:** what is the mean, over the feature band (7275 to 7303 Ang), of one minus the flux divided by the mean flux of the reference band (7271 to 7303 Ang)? -0.008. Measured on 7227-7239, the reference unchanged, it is 0.062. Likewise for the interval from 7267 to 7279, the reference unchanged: 0.045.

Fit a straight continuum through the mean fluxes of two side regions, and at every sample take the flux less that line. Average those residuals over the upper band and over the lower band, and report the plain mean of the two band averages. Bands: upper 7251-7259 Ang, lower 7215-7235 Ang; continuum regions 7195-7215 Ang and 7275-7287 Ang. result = 0.25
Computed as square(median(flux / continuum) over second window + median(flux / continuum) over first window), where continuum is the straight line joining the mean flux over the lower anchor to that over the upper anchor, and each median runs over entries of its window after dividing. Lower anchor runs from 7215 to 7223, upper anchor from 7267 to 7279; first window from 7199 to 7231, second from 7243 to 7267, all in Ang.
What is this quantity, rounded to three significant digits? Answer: 3.89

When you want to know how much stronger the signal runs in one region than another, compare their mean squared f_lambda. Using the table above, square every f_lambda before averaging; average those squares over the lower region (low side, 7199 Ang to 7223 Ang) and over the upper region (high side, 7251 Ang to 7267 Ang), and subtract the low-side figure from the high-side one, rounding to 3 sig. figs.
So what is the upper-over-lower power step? 2.13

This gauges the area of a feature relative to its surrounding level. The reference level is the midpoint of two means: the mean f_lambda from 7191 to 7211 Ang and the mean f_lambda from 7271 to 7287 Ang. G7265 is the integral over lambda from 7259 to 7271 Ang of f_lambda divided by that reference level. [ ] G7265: 13.2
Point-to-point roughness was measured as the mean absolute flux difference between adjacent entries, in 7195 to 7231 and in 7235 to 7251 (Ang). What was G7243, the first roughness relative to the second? 1.39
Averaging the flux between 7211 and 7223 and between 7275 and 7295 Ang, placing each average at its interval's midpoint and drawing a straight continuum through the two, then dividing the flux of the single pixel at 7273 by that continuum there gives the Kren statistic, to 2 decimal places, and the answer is 0.93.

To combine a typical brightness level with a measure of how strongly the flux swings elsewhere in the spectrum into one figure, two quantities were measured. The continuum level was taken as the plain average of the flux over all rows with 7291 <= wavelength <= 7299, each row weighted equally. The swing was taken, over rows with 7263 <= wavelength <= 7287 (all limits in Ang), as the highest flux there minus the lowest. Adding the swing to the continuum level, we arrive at 8.5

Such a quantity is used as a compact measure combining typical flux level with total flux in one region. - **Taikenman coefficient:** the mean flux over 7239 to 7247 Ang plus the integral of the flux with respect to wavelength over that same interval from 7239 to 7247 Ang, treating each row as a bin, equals 54.3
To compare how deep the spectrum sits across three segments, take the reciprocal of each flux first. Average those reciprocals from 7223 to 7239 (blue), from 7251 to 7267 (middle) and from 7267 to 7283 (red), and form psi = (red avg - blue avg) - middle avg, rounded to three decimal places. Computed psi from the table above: -0.166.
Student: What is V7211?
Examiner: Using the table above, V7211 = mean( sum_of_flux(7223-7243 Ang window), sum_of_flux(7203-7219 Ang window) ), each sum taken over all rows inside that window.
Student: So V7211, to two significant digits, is 27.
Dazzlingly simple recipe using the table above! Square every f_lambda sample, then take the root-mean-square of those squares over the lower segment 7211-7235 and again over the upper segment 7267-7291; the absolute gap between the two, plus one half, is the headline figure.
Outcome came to 7.0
